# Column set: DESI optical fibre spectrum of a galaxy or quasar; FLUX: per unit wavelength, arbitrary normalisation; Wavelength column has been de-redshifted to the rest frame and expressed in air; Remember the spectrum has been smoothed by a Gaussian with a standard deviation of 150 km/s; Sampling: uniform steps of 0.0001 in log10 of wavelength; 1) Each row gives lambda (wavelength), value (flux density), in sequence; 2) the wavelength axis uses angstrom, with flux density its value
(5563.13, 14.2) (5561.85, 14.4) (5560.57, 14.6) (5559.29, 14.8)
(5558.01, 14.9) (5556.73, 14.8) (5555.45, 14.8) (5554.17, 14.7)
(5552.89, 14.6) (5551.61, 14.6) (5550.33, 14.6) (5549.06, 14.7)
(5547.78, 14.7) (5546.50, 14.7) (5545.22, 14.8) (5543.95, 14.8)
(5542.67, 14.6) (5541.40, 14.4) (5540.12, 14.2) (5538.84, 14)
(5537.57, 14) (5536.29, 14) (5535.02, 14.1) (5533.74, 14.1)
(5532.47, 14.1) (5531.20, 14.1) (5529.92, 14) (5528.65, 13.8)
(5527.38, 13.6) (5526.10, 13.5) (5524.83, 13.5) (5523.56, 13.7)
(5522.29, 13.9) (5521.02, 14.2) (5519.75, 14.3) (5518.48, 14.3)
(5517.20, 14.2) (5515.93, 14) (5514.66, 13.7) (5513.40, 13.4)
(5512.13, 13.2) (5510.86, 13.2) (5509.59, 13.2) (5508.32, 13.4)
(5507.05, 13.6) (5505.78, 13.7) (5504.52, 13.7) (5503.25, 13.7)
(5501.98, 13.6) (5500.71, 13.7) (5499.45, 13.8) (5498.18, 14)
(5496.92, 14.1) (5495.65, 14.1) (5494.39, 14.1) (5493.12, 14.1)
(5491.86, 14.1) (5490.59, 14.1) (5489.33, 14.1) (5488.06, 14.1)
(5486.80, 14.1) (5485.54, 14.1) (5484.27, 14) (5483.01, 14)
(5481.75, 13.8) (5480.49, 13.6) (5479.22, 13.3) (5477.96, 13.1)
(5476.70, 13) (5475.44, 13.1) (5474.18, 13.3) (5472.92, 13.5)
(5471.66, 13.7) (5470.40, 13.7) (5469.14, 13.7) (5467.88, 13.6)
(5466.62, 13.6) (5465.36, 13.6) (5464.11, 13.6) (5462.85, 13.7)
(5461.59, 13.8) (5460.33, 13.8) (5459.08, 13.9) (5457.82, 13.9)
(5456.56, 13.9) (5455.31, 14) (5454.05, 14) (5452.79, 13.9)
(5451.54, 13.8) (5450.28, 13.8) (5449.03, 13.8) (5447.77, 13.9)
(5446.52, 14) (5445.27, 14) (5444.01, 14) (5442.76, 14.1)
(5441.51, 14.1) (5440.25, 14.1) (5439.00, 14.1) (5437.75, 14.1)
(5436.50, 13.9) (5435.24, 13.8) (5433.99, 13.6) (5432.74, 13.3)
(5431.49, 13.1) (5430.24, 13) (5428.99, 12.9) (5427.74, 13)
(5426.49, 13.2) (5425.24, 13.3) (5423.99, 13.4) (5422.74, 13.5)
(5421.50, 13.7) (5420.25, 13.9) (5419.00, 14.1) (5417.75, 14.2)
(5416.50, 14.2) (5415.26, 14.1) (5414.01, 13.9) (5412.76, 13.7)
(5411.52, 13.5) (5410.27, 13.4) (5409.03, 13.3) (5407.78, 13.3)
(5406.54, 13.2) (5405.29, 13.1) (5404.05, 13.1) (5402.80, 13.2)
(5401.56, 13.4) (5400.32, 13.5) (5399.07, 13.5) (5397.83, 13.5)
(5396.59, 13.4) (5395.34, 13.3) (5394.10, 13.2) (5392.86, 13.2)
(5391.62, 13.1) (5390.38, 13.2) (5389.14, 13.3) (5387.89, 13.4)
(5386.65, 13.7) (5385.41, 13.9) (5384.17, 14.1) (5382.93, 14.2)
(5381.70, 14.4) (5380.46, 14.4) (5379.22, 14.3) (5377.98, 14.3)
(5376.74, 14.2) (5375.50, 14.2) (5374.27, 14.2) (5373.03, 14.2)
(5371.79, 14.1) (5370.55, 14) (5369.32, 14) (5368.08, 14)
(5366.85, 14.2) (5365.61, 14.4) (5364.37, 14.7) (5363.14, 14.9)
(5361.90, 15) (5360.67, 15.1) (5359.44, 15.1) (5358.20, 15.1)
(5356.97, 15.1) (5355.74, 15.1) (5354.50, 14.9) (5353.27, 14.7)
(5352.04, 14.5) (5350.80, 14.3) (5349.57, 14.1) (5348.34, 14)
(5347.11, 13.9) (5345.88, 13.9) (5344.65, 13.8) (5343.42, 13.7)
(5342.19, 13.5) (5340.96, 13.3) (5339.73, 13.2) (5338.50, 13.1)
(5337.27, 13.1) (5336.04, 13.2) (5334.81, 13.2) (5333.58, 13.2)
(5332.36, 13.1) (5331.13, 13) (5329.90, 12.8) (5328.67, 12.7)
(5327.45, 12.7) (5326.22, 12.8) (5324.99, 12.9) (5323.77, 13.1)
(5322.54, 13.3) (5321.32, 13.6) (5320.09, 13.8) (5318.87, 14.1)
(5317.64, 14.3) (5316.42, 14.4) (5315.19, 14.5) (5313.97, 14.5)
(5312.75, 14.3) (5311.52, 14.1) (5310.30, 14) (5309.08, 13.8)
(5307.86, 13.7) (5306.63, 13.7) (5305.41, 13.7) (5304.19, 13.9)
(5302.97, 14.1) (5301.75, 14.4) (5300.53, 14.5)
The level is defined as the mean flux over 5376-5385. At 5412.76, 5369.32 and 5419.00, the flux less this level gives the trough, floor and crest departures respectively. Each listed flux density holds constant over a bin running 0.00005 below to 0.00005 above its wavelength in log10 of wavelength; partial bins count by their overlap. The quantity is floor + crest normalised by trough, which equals 0.8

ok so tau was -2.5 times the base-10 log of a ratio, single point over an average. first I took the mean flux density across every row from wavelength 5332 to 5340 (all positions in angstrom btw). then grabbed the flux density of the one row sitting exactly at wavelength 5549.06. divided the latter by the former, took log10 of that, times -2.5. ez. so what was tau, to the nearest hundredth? -0.12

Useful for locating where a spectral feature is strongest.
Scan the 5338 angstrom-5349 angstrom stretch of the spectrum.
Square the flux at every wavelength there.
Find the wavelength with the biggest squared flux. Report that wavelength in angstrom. 5348.34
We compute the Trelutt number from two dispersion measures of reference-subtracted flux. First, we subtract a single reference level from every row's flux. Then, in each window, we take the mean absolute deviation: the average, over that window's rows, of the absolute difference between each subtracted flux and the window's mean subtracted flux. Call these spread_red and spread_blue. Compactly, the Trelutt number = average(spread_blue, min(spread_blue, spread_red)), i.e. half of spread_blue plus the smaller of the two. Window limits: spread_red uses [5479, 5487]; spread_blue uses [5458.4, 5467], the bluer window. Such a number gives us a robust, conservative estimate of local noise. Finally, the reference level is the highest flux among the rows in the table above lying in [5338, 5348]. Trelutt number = 0.10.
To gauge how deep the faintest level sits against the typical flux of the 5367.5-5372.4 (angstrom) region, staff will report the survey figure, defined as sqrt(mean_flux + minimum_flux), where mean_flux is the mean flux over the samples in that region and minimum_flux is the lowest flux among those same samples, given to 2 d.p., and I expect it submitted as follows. 5.29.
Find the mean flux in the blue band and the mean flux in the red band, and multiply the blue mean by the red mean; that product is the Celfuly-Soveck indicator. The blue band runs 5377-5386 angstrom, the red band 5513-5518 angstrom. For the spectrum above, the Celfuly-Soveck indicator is 197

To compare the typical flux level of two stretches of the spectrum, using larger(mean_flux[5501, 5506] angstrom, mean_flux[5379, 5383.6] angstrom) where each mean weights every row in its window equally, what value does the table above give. 14.3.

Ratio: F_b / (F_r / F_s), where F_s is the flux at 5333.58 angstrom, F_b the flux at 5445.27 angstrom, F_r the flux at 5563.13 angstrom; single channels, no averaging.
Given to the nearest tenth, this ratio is 13.0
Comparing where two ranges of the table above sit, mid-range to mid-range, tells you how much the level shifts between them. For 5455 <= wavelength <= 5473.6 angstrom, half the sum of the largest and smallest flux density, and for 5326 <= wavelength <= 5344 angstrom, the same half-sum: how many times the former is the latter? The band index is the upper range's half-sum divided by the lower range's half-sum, 1.042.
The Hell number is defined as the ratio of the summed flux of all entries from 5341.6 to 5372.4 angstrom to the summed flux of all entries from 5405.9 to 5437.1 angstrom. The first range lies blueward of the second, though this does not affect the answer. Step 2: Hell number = 1.06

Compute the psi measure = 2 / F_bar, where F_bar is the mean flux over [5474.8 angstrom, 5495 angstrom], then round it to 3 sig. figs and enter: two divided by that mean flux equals 0.145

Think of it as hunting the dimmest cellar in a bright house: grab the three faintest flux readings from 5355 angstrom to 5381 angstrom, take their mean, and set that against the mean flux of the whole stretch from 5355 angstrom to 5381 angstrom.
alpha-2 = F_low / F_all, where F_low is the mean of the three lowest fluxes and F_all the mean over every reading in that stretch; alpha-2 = 0.965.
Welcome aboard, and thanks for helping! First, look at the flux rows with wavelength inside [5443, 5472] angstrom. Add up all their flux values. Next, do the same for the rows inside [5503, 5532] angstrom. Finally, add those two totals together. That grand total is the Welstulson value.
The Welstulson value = 634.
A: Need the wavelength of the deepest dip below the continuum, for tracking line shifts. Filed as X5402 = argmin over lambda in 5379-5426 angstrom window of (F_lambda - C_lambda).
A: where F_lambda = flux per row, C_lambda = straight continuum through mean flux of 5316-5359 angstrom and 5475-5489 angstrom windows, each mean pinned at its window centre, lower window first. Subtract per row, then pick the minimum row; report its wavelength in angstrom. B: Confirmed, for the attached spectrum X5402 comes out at 5391.62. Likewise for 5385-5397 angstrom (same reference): 5391.62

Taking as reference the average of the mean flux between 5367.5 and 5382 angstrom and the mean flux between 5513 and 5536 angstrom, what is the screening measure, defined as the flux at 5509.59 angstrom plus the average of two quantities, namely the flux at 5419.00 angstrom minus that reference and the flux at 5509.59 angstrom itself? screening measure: 19.8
